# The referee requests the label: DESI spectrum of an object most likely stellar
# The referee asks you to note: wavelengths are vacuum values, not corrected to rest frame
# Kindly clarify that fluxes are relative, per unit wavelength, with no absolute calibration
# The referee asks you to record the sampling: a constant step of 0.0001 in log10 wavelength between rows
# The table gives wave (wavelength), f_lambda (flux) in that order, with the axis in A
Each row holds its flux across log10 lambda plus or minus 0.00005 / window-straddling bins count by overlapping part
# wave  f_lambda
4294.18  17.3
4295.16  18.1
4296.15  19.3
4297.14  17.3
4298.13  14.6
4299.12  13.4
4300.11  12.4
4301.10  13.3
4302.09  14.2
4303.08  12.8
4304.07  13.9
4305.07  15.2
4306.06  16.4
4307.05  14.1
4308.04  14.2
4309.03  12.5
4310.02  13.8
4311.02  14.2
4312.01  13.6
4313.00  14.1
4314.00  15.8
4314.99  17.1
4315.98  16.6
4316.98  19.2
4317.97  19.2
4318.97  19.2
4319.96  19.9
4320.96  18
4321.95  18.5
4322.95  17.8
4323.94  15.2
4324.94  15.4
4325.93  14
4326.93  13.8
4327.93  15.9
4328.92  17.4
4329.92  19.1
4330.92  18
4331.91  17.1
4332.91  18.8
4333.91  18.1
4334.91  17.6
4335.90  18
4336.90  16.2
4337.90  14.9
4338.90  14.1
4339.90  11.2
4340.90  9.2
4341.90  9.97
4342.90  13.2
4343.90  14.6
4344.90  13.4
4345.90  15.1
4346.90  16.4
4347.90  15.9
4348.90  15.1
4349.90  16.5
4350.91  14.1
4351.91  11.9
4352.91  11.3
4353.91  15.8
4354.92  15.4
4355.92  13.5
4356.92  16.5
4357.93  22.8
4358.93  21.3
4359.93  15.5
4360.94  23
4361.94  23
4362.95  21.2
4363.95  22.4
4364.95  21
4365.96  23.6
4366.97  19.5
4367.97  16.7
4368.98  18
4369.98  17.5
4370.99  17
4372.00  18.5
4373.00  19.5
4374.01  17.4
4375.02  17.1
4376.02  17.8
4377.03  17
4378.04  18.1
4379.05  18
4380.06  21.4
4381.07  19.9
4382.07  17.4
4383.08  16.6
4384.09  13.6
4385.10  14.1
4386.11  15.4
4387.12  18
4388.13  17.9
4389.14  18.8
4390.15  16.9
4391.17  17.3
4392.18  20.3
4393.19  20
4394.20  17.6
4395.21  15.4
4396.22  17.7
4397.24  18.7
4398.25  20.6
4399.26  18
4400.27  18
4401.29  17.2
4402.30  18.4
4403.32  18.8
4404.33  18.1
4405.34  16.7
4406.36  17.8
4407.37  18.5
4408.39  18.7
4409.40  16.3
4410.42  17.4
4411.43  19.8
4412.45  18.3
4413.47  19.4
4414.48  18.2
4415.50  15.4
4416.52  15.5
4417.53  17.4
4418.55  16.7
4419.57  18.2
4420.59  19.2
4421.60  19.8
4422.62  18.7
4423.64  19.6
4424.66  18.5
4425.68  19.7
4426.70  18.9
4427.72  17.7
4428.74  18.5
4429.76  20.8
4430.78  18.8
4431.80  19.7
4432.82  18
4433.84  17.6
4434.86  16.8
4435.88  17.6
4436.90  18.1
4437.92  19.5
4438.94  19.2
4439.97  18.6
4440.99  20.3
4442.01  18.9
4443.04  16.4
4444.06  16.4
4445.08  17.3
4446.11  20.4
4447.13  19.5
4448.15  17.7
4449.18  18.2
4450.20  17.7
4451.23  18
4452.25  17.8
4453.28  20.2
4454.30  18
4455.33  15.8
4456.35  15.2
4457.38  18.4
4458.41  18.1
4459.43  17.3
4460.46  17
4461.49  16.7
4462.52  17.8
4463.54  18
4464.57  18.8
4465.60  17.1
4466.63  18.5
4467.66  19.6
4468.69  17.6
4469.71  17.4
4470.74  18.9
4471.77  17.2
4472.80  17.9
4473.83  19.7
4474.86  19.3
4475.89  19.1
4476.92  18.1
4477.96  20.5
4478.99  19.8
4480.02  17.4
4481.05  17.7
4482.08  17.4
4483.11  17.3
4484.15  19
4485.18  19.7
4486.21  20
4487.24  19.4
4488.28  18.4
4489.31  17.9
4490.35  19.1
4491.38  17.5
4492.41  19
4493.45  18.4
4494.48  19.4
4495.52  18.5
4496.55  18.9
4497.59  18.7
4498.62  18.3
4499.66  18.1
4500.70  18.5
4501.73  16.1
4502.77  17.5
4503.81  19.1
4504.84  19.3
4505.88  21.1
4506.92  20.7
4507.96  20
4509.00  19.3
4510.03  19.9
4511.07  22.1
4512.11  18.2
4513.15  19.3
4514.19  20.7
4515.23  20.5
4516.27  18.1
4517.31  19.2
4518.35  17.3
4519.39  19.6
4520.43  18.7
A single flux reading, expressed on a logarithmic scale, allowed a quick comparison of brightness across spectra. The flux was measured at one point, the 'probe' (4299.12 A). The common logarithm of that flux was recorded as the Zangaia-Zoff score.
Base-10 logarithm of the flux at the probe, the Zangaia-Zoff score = 1.13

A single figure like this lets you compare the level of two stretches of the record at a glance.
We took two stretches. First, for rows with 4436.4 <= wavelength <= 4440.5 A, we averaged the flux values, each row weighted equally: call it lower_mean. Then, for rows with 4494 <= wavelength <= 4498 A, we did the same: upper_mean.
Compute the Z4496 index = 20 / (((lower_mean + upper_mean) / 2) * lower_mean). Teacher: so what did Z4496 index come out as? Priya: 0.056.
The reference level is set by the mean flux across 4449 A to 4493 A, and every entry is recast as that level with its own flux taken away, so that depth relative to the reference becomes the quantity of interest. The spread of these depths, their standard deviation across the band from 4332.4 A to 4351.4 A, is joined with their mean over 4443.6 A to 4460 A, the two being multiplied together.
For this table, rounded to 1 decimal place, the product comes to 0.9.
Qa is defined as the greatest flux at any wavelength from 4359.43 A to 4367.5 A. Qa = 23.6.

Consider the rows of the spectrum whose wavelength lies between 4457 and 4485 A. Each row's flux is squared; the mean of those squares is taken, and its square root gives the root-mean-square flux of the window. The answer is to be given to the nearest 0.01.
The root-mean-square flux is 18.23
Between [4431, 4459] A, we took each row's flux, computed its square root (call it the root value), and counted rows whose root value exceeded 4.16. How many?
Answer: 21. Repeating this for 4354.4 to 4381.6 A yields 19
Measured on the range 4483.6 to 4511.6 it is 26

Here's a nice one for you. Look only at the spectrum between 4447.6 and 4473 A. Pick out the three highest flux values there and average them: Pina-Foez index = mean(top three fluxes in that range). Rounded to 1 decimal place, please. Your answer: 19.6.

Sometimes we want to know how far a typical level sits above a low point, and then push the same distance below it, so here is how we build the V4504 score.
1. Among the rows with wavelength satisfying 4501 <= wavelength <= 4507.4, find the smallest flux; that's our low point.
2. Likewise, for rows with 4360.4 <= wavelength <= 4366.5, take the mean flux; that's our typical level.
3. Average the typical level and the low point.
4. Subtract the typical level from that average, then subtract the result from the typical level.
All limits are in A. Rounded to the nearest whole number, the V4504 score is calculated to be 25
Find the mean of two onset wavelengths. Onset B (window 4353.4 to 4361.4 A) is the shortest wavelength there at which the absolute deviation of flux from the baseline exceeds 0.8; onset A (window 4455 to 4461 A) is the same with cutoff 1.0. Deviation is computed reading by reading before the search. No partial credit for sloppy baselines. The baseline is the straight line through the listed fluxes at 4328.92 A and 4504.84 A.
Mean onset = 4404.6 A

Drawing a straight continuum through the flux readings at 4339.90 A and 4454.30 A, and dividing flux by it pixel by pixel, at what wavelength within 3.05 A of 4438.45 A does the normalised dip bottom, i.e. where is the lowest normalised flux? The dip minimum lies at 4435.88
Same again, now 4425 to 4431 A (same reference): 4427.72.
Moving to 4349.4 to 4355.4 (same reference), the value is 4352.91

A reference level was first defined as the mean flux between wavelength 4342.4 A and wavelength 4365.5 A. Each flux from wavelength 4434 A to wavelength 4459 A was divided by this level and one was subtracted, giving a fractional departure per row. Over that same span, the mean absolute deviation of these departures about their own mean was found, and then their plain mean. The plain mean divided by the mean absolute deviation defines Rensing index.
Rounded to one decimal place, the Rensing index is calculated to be 1.1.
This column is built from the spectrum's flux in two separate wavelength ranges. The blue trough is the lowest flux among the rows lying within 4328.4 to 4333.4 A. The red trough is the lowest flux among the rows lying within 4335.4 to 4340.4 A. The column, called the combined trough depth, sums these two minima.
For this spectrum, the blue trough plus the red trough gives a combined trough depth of 28.3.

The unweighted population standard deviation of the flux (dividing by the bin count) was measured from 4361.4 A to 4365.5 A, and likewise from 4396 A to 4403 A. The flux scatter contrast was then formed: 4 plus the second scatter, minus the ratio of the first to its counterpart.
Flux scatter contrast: 4.2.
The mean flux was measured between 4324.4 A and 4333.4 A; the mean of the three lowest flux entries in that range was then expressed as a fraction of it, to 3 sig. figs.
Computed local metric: 0.867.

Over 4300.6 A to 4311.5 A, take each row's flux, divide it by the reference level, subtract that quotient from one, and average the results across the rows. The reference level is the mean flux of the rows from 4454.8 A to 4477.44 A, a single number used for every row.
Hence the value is 0.21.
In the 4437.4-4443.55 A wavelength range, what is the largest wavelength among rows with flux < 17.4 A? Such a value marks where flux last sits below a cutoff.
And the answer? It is 4443.04 A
